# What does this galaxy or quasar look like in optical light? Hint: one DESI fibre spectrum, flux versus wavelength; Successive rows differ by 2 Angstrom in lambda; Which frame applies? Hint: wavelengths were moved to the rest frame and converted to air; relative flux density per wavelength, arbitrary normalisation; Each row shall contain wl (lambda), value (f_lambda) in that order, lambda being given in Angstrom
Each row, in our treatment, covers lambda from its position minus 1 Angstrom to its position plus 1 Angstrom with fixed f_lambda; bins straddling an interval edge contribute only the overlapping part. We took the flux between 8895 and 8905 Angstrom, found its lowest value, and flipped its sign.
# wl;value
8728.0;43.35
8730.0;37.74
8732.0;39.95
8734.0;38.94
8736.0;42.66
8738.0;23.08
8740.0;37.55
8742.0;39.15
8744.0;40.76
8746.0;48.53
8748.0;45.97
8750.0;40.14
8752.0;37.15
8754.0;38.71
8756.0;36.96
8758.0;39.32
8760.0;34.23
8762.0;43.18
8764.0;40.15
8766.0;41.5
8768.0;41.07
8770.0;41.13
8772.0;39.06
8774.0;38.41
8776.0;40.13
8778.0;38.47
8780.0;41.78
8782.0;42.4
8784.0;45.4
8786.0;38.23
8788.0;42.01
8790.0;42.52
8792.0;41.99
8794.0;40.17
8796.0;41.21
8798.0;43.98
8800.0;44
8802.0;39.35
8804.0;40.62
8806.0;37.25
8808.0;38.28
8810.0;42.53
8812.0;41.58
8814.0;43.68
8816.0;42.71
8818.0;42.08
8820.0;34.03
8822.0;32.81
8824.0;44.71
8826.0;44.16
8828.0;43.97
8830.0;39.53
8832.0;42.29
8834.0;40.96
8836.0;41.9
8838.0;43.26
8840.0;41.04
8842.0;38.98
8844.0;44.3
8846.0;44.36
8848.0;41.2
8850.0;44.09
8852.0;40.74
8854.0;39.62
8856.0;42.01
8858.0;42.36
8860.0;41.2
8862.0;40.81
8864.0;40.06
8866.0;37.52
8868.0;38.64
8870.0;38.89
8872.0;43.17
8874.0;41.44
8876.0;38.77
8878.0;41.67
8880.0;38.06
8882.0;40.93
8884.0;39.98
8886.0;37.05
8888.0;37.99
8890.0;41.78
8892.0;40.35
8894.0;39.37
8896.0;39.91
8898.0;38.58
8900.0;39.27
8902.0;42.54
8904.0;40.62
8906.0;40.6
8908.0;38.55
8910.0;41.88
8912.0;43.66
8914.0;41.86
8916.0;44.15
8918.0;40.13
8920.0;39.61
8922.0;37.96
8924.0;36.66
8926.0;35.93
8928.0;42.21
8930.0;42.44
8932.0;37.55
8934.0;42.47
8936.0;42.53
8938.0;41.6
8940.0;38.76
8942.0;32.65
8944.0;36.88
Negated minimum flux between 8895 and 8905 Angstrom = -38.6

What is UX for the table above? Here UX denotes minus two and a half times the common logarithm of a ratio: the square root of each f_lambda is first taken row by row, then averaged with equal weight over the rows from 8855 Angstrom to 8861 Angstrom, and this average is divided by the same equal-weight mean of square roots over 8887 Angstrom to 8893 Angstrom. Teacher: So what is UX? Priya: -0.024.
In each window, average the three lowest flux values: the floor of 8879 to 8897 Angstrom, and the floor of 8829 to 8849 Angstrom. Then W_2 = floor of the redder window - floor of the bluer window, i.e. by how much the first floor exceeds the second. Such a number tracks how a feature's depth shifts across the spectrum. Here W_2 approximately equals -2.1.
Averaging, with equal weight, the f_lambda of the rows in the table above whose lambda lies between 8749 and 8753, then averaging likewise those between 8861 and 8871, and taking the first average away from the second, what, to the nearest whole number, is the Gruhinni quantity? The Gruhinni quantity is 1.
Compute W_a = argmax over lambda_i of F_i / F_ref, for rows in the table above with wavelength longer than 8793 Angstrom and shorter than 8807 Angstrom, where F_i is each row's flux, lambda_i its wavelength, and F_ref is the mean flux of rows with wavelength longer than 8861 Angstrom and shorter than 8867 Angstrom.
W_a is 8800.0 Angstrom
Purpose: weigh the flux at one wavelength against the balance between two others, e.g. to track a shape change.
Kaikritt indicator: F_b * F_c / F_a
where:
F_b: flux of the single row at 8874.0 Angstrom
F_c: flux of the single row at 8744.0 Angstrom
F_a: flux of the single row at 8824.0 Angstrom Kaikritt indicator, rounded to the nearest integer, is 38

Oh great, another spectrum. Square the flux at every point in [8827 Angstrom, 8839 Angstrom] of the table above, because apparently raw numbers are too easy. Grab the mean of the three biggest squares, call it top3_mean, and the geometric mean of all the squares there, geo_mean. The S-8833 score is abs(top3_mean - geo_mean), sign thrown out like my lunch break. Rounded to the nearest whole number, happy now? 104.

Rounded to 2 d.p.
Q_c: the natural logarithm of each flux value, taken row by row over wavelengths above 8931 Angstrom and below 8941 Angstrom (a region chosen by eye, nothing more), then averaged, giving 3.70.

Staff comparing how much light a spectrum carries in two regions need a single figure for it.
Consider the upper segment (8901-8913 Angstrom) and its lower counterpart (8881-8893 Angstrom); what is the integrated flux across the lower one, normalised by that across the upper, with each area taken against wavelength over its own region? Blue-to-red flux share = 0.96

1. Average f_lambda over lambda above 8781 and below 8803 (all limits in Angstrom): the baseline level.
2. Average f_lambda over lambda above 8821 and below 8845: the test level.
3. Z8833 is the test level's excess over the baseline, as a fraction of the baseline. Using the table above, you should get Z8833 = -0.01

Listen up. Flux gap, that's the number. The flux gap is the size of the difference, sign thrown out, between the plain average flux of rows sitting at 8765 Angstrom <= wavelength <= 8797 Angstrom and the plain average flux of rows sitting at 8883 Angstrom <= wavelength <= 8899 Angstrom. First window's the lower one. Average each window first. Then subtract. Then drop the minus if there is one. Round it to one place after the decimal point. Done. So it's 1.6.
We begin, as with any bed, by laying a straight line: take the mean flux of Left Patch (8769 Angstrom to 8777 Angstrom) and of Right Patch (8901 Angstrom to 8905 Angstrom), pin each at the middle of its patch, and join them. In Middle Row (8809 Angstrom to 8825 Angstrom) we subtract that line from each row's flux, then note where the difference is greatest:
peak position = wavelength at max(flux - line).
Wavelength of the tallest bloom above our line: 8824.0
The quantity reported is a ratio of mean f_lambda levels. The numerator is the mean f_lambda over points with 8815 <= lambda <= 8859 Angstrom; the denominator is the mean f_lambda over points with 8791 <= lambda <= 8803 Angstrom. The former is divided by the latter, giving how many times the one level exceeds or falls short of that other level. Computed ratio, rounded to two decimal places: 0.99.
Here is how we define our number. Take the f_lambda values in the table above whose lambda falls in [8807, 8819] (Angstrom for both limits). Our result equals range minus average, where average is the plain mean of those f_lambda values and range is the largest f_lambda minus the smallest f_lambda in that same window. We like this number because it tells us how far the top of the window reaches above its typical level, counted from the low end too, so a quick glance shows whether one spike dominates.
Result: -36.4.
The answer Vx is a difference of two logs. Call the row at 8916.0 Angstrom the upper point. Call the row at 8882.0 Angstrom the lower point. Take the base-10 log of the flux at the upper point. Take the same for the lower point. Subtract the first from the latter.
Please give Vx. -0.0329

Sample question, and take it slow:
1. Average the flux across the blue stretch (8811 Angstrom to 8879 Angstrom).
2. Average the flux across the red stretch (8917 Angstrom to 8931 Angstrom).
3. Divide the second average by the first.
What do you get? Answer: 0.95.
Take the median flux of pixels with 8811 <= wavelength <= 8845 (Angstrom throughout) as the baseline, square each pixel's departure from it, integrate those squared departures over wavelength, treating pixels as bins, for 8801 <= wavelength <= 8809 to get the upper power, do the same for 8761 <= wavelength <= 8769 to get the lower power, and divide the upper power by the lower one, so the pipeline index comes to 7.5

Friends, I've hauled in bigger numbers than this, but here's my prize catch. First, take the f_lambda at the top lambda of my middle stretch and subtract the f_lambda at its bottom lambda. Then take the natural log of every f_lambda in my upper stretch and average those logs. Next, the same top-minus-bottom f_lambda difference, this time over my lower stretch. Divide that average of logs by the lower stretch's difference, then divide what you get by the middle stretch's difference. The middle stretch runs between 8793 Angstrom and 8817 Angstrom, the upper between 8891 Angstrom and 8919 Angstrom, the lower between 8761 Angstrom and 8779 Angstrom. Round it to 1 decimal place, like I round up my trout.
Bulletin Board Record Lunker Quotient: -0.3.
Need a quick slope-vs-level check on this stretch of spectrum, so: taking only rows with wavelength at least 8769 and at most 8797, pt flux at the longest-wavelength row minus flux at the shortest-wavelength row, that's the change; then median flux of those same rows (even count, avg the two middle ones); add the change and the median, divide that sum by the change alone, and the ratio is 516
